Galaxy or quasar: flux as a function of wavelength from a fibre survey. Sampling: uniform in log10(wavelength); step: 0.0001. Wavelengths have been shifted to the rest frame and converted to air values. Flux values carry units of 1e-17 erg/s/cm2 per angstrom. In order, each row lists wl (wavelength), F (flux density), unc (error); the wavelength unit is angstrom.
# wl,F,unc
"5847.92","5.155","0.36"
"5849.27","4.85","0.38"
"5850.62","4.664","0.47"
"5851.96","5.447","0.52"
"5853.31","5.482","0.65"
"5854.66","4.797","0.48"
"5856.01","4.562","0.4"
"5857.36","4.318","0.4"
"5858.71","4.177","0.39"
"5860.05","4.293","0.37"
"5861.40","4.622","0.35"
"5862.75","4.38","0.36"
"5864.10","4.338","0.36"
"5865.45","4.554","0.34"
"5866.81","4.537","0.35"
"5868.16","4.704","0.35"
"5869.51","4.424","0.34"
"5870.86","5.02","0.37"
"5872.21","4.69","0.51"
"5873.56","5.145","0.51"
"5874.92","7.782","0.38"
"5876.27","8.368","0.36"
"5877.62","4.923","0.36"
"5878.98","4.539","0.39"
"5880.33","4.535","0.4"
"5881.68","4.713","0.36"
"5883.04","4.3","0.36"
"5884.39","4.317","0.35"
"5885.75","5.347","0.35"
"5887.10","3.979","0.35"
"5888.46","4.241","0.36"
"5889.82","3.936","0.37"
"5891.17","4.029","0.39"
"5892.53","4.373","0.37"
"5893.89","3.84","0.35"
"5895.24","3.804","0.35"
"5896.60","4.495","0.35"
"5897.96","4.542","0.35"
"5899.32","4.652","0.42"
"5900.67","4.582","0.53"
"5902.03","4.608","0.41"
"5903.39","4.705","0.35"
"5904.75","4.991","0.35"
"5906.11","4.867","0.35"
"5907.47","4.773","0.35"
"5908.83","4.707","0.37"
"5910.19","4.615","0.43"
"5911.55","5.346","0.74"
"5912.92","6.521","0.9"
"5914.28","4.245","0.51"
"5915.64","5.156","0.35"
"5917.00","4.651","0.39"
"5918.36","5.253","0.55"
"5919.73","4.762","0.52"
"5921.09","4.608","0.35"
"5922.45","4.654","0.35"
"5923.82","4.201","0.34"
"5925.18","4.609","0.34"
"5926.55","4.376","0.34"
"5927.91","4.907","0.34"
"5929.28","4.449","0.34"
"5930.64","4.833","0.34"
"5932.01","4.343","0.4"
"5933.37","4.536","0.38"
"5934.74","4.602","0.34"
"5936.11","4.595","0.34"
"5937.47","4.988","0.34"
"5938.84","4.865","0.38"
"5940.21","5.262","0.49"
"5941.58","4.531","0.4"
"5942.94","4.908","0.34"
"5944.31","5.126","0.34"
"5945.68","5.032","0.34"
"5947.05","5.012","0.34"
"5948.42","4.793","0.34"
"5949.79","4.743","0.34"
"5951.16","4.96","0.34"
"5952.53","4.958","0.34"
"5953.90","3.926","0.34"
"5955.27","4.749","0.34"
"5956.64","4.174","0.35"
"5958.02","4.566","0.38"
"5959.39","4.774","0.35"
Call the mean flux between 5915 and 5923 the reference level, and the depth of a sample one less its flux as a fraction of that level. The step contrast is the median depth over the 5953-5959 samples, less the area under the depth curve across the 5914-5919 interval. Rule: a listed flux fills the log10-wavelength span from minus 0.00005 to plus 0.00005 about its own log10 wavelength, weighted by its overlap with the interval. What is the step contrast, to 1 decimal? 0.1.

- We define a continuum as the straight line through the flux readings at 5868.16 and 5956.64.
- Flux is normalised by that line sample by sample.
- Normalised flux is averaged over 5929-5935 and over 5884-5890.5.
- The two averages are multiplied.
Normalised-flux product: 1.00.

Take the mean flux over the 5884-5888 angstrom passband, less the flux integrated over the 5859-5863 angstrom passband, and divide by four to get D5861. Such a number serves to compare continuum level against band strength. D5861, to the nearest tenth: -3.3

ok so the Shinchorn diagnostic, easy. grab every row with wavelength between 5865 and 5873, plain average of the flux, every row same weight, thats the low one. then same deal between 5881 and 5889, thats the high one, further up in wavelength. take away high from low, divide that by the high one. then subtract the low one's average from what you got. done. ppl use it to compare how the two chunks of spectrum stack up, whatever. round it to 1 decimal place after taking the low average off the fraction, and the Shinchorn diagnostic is -4.6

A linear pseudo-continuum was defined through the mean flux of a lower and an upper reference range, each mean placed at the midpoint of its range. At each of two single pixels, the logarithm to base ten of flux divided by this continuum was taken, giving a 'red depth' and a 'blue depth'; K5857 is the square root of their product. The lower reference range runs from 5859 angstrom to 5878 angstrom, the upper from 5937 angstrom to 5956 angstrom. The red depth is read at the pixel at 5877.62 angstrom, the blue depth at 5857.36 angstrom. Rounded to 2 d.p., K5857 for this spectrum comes 0.03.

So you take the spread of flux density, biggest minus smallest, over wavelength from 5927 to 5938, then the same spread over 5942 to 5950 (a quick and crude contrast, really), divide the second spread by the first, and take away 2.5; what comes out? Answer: -1.9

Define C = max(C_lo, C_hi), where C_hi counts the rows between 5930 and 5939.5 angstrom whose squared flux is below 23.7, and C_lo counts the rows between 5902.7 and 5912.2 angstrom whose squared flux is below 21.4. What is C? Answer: 6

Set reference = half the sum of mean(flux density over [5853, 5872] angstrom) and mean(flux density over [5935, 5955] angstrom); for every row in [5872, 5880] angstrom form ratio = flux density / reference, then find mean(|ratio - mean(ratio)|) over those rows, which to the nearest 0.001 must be 0.307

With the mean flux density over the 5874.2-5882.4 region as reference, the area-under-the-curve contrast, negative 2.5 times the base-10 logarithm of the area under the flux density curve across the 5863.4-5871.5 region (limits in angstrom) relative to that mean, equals -2.02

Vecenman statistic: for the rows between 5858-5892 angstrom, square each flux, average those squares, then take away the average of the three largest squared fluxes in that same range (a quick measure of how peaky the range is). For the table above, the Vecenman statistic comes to -29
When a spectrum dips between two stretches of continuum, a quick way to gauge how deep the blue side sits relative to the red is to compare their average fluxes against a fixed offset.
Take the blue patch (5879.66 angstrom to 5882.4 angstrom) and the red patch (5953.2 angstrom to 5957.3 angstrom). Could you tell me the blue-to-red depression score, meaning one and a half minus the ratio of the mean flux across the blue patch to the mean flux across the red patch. 0.42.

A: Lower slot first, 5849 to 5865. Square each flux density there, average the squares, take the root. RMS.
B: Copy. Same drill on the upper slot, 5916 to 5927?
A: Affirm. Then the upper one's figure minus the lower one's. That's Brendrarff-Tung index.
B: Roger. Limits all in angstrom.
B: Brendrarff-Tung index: 0.0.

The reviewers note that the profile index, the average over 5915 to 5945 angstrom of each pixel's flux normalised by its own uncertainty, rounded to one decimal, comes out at 12.8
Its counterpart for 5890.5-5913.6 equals 11.4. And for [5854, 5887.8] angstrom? 12.9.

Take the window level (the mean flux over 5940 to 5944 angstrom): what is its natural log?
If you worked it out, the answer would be 1.59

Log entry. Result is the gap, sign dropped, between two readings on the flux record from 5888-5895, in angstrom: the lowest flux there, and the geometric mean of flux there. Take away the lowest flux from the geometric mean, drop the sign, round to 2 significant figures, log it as 0.24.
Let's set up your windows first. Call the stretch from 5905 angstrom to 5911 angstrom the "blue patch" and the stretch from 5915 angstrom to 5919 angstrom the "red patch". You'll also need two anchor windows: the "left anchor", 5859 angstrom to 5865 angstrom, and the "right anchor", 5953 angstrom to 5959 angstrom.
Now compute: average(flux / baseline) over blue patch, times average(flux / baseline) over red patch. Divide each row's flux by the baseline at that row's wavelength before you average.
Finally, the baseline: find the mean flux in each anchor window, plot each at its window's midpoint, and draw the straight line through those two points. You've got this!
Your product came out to 1.2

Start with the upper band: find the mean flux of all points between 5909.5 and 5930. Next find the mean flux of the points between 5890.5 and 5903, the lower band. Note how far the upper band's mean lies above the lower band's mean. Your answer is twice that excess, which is 1.0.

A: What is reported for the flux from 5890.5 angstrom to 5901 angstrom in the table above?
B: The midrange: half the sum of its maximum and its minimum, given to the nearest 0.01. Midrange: 4.23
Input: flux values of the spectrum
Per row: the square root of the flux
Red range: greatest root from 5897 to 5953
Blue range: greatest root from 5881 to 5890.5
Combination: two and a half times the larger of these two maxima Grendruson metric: 6.4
